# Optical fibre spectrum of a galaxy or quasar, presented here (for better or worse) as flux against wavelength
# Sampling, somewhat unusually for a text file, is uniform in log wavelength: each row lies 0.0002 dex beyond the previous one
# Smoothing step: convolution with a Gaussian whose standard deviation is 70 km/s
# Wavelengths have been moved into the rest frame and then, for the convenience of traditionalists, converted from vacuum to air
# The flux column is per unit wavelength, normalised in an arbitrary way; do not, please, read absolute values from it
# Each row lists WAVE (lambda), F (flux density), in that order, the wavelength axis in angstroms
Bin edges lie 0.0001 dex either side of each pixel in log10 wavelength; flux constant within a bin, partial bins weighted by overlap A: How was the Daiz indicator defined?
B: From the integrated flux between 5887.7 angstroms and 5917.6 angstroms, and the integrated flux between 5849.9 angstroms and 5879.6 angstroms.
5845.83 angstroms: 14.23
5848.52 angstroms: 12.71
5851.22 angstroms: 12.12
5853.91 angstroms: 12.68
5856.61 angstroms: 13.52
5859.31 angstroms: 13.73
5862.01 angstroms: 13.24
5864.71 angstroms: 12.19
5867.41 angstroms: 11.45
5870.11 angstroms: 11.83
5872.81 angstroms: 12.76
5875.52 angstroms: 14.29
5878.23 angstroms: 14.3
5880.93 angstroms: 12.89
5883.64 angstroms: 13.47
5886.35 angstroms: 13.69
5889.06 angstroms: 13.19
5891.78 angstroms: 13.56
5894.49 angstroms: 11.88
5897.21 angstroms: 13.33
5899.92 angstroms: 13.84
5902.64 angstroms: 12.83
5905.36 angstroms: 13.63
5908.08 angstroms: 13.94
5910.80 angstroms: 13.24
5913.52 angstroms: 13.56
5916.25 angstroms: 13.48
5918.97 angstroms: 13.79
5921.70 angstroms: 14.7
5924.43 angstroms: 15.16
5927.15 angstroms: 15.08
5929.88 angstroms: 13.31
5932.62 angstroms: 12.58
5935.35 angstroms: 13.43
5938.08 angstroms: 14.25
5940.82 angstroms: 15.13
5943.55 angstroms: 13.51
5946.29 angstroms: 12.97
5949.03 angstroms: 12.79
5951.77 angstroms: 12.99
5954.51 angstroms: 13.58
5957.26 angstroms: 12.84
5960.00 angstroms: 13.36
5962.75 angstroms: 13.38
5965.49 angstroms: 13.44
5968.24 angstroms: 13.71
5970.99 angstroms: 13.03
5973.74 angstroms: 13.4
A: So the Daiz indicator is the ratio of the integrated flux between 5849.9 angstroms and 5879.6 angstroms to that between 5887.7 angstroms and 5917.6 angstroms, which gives 0.96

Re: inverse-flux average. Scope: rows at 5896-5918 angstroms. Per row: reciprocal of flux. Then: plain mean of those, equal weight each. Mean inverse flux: 0.0742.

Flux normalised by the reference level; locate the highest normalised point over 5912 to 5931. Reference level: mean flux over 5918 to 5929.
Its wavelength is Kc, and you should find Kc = 5924.43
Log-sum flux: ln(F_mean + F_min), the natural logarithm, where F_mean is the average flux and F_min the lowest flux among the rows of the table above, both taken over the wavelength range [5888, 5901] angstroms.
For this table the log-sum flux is 3.220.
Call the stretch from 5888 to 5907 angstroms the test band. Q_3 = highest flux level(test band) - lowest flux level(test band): 2.0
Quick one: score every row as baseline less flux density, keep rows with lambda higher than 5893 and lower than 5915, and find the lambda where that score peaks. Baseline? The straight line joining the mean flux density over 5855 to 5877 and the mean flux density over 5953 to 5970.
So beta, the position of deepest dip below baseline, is 5894.49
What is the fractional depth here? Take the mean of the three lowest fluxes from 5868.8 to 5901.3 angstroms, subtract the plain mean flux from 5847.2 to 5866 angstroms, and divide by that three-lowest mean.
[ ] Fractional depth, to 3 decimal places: -0.060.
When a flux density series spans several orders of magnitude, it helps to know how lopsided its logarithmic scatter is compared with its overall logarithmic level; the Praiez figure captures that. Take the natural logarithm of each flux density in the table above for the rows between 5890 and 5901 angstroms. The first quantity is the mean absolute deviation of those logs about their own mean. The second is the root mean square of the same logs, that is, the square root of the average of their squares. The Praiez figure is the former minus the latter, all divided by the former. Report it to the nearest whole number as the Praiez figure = -50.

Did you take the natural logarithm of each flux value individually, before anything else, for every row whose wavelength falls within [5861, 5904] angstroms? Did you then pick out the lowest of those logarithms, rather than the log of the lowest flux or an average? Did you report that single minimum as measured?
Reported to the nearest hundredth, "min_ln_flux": 2.44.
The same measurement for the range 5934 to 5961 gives 2.55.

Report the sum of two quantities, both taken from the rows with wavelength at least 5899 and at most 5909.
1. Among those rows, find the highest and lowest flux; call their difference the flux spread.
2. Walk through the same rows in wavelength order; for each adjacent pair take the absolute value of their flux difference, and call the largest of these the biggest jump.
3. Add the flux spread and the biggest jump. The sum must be 2.1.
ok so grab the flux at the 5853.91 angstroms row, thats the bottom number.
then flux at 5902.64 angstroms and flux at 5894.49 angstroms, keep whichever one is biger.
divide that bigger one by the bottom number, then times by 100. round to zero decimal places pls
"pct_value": 101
